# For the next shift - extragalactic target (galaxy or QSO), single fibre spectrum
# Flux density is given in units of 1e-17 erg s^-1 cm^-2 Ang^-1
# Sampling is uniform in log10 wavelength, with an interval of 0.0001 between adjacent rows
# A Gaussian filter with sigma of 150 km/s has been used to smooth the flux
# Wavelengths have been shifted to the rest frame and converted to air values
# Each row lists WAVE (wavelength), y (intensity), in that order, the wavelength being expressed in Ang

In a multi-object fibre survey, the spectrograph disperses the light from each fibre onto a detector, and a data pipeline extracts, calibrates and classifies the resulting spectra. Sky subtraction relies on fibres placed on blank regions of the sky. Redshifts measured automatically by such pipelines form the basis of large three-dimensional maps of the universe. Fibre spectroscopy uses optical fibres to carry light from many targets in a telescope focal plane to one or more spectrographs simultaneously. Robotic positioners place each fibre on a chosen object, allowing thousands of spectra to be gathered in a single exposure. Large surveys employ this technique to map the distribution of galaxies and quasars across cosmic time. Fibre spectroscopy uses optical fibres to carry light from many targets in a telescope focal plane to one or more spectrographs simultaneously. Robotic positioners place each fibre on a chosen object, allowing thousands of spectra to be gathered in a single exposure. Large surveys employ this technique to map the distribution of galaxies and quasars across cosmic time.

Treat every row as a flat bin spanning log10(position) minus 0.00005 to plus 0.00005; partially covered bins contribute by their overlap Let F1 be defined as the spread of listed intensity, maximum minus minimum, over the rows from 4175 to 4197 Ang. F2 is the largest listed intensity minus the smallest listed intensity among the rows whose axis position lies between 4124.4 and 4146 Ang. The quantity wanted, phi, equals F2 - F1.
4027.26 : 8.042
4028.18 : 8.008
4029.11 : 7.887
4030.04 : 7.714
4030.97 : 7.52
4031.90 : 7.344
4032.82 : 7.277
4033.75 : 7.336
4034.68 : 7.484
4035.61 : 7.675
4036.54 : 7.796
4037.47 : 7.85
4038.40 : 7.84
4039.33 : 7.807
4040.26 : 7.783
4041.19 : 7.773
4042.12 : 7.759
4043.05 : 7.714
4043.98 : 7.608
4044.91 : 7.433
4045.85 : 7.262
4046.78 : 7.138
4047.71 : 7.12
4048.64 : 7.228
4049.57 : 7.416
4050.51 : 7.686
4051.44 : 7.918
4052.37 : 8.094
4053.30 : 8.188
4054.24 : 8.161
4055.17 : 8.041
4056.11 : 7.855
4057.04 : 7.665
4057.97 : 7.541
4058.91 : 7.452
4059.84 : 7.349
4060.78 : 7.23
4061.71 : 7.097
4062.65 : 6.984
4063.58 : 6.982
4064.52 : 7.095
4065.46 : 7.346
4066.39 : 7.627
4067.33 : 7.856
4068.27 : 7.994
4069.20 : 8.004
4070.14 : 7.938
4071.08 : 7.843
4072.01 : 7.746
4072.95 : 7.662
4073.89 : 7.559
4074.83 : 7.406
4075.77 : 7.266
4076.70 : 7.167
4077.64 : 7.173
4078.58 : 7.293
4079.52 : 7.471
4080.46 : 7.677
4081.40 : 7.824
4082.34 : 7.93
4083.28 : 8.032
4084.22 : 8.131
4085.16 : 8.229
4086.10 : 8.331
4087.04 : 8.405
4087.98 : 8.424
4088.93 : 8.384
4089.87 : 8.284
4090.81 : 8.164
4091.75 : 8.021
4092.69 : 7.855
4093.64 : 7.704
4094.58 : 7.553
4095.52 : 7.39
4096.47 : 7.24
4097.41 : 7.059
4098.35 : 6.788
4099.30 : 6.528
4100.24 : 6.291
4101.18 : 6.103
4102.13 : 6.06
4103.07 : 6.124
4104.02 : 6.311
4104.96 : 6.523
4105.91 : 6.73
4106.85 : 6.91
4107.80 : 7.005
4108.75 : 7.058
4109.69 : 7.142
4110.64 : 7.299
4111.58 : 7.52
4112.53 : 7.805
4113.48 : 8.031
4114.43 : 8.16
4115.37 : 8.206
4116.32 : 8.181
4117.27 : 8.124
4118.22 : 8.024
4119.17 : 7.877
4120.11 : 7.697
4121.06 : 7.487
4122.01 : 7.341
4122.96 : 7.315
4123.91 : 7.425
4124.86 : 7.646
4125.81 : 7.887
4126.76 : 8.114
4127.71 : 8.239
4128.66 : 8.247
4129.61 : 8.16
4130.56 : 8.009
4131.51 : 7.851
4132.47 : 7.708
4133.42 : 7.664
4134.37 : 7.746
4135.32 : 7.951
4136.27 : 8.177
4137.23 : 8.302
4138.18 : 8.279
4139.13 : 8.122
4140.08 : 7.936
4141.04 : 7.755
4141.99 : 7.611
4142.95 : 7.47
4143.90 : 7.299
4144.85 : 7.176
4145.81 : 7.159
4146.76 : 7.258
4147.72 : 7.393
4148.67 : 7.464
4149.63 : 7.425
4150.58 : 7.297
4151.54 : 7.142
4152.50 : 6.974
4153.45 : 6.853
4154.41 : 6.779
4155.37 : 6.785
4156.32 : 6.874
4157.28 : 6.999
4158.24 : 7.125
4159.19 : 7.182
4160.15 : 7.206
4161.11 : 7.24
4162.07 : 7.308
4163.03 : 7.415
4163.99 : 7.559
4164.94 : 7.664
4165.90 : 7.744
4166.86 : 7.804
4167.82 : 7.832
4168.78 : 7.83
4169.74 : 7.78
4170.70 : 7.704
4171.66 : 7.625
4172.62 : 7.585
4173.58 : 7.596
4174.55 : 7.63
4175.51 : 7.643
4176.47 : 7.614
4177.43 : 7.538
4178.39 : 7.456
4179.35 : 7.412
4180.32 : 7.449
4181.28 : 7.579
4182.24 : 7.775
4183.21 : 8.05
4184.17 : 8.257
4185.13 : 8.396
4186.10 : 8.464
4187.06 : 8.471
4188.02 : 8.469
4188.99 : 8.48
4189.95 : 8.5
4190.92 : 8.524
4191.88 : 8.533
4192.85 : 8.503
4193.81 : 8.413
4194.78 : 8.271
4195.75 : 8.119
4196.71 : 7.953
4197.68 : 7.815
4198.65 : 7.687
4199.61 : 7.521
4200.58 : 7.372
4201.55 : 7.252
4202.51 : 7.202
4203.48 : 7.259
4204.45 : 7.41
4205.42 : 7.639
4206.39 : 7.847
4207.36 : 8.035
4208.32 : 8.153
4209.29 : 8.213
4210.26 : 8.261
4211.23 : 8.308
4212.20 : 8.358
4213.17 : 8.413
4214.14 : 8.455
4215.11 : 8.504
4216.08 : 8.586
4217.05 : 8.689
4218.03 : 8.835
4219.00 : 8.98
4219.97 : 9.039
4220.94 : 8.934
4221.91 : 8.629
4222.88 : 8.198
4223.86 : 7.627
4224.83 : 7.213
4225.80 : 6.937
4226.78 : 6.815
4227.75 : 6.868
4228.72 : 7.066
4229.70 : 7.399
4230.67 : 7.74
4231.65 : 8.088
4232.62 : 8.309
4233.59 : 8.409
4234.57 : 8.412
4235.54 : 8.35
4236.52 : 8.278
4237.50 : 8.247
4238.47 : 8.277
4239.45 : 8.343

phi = 0.02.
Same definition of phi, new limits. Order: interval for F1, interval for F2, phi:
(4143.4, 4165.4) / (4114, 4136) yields 0.05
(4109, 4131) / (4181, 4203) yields 0.23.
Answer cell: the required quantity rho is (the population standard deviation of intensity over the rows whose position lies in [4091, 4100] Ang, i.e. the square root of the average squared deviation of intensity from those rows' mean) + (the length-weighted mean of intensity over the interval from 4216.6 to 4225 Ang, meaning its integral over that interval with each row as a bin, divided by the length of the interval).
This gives 9.0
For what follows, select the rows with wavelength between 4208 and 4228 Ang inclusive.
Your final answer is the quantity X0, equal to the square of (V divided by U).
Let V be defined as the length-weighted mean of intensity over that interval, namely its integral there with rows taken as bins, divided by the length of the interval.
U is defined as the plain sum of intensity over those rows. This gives 0.002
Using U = 172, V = 8.20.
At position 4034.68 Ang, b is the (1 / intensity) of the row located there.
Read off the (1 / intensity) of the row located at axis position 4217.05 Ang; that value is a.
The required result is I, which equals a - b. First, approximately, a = 0.115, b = 0.134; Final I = -0.0185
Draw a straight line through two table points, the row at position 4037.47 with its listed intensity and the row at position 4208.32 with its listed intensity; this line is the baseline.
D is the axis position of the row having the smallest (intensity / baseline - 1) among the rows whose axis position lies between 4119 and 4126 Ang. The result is 4122.96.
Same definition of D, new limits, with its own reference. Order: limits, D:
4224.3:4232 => 4226.78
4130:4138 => 4133.42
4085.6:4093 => 4092.69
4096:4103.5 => 4102.13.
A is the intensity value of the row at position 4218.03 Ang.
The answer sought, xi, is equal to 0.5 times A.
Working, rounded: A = 8.835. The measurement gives 4.42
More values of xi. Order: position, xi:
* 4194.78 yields 4.14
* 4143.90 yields 3.65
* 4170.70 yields 3.85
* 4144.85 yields 3.59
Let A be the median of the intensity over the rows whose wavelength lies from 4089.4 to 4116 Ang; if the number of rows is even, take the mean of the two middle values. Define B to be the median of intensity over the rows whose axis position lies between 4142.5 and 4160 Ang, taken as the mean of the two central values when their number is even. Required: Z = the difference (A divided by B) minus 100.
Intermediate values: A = 7.2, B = 7.17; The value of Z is -99.0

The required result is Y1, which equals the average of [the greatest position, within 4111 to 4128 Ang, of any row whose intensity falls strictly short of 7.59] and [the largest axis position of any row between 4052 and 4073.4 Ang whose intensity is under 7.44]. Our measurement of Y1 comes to 4094.7 Ang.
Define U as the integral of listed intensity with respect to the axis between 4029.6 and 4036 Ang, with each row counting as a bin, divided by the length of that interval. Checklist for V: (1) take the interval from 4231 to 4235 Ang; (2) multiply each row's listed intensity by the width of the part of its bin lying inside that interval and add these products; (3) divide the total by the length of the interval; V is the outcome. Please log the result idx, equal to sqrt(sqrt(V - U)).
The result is 0.95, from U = 7.5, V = 8.28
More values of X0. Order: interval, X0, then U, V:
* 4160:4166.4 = 0.020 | 52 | 7.46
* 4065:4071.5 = 0.020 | 55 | 7.80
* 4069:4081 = 0.006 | 98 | 7.54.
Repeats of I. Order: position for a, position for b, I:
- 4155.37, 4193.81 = 0.0285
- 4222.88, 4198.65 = -0.0081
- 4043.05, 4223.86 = -0.0015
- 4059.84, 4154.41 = -0.0114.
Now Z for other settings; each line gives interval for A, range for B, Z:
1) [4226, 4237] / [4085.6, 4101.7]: -99.0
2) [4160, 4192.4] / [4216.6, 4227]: -99.1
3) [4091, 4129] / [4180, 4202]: -99.1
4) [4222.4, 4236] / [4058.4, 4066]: -98.9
